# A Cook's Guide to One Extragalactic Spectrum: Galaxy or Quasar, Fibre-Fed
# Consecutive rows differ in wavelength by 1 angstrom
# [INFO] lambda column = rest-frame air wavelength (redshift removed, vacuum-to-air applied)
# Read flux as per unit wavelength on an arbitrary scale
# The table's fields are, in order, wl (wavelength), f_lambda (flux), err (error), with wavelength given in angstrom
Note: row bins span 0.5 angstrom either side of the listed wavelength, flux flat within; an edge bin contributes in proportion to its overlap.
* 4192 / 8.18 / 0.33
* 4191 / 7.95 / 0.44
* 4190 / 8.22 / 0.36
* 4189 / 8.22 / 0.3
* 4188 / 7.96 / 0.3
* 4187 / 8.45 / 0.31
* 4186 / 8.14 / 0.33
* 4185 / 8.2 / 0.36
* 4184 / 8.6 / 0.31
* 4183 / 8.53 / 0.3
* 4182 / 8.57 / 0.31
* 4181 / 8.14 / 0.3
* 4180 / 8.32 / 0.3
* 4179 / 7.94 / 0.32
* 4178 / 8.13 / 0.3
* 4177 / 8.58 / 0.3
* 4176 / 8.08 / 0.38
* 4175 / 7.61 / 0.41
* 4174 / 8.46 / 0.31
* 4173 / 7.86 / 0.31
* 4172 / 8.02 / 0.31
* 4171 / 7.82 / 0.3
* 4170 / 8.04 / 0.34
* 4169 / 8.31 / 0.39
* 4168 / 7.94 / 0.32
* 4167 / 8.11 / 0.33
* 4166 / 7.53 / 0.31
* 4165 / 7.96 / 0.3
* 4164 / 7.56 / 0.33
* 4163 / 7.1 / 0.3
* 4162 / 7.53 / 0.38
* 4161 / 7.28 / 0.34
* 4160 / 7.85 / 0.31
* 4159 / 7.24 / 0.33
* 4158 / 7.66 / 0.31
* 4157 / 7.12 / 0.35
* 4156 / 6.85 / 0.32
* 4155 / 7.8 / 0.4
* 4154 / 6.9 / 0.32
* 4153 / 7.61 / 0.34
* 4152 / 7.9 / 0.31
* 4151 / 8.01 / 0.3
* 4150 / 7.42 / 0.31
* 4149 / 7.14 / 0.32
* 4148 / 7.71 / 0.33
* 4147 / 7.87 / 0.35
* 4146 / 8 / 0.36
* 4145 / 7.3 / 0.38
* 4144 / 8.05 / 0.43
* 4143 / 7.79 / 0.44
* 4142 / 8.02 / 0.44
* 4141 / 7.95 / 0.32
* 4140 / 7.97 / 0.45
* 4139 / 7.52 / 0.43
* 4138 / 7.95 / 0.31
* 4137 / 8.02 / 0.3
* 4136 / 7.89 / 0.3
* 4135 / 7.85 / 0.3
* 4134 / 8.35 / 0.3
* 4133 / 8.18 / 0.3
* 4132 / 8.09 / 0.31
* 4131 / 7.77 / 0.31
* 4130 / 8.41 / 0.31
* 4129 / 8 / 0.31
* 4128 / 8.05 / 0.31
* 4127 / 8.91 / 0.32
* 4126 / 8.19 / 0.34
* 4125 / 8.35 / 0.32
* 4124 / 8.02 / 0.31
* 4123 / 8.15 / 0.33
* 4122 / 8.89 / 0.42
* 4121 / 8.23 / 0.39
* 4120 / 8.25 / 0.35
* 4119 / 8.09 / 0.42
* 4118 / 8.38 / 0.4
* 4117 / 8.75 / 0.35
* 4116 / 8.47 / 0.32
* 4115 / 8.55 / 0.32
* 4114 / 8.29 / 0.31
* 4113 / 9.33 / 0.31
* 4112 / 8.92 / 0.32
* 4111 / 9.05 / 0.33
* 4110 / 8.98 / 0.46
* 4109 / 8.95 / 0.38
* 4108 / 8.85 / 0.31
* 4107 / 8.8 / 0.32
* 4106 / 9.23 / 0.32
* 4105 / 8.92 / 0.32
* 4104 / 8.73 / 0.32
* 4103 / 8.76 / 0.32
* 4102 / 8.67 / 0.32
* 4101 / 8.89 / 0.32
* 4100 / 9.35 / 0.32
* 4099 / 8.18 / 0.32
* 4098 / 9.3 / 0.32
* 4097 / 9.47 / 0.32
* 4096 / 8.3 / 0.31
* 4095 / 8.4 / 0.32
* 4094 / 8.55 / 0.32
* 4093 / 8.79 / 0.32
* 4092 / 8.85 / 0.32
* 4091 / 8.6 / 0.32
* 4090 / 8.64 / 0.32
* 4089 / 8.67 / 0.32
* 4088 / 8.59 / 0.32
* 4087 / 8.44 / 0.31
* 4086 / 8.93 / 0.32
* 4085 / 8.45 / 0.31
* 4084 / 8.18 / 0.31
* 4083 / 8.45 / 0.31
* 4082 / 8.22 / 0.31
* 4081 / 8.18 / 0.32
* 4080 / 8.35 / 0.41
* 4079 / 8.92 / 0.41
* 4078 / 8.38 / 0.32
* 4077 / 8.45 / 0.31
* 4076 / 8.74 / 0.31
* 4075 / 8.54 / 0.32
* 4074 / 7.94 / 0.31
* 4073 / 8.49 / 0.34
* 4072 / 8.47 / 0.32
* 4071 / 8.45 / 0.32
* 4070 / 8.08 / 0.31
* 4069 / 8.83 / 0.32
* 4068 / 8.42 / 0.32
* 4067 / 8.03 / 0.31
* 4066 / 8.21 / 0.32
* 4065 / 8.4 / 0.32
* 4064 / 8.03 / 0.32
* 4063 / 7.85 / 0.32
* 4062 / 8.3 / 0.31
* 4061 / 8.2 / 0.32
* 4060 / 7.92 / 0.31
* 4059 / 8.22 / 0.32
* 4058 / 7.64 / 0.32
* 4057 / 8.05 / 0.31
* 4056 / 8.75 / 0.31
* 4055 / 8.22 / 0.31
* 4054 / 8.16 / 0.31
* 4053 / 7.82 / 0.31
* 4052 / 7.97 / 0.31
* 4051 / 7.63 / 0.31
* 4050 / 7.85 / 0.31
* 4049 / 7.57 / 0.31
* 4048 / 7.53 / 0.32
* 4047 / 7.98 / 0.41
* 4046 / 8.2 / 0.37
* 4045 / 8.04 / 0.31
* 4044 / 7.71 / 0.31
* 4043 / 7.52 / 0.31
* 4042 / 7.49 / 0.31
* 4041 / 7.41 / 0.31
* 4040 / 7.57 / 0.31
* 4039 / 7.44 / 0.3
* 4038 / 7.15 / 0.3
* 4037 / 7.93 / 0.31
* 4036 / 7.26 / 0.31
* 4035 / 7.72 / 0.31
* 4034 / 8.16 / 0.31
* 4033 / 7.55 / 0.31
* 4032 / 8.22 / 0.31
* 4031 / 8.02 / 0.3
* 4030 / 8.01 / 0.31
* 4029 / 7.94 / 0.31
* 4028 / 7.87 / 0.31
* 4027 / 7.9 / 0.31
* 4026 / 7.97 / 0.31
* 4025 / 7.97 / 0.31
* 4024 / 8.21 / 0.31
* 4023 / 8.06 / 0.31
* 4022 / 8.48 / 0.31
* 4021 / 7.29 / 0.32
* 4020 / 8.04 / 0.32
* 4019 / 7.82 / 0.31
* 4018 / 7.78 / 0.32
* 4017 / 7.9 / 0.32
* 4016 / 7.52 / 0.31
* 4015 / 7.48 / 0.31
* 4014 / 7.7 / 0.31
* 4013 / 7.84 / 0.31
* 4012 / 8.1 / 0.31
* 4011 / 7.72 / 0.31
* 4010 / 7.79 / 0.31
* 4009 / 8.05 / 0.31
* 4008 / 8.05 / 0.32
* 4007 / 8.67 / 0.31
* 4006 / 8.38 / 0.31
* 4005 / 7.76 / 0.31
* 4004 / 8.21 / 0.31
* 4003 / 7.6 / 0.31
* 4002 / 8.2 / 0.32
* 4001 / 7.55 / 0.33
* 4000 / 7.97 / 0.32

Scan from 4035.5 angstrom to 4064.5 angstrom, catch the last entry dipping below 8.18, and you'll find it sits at 4064 angstrom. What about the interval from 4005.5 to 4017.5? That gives 4017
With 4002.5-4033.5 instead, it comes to 4033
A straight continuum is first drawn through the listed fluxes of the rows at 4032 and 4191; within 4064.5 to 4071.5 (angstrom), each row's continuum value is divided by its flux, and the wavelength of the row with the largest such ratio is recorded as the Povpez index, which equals 4067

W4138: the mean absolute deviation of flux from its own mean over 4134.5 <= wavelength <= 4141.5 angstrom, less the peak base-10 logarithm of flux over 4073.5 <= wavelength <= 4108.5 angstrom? -0.87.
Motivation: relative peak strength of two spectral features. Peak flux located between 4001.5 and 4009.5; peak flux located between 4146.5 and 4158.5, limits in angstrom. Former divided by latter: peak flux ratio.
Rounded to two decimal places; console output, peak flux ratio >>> 1.08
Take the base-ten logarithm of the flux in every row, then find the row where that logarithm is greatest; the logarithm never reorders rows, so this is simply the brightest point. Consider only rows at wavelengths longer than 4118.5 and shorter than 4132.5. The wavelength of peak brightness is 4127 angstrom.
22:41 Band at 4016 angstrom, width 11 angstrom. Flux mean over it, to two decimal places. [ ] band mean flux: 7.74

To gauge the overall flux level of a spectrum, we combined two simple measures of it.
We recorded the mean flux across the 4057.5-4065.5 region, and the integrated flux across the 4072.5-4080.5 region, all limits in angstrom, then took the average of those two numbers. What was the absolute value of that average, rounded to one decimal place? 37.9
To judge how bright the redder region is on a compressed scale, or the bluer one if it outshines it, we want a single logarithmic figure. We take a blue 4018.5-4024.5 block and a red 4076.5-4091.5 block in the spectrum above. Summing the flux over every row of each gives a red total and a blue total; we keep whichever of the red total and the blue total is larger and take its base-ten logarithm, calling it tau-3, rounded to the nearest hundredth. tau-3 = 2.11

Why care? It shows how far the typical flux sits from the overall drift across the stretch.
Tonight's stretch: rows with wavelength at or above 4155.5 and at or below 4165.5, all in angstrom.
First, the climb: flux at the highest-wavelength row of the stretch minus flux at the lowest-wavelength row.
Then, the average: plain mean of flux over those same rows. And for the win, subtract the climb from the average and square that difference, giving 40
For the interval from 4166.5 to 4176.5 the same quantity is 65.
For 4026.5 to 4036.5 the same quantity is 72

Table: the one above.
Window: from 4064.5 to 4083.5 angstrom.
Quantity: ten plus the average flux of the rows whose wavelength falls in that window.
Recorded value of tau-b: 18.4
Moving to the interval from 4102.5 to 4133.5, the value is 18.5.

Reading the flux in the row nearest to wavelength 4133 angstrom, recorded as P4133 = 8.18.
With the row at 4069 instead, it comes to 8.83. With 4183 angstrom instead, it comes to 8.53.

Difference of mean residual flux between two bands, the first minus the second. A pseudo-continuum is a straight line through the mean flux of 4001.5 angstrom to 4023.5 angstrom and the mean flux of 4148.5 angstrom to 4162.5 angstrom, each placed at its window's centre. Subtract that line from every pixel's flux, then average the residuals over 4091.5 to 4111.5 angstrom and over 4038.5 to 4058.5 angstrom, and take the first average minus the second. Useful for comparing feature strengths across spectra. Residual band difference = 1.2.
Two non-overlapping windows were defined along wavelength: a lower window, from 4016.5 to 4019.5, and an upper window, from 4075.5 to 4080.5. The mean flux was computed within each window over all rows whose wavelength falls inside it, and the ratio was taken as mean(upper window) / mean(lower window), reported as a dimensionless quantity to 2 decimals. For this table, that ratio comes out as 1.09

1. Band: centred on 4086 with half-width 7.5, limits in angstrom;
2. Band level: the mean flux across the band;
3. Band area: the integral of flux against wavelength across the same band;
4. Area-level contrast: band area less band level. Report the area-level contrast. 120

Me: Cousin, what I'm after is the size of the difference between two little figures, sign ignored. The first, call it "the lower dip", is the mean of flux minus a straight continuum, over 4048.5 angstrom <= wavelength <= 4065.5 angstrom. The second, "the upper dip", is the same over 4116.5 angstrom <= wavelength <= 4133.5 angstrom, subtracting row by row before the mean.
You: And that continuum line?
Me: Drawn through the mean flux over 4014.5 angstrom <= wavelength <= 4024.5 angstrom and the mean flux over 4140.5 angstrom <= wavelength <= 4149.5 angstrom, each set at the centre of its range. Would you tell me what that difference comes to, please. 0.30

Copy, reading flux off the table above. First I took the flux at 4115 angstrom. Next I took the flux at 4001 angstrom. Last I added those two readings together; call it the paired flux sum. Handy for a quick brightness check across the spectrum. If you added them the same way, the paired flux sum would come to 16.1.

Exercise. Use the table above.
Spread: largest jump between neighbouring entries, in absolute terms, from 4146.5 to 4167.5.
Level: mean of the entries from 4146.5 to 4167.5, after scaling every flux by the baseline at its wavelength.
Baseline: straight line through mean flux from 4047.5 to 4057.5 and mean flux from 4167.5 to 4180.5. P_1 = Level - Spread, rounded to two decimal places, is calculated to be -0.02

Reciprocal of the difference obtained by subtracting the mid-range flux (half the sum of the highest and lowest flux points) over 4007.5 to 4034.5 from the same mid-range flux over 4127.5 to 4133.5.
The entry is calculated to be 5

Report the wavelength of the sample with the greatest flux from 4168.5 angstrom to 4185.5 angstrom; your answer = 4184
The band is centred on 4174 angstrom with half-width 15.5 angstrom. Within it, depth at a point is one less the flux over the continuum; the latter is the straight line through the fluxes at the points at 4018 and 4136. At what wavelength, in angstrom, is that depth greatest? 4163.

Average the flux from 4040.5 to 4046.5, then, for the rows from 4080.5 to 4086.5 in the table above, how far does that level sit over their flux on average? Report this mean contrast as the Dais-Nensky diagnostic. -0.7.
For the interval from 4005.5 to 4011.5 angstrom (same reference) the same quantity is -0.4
